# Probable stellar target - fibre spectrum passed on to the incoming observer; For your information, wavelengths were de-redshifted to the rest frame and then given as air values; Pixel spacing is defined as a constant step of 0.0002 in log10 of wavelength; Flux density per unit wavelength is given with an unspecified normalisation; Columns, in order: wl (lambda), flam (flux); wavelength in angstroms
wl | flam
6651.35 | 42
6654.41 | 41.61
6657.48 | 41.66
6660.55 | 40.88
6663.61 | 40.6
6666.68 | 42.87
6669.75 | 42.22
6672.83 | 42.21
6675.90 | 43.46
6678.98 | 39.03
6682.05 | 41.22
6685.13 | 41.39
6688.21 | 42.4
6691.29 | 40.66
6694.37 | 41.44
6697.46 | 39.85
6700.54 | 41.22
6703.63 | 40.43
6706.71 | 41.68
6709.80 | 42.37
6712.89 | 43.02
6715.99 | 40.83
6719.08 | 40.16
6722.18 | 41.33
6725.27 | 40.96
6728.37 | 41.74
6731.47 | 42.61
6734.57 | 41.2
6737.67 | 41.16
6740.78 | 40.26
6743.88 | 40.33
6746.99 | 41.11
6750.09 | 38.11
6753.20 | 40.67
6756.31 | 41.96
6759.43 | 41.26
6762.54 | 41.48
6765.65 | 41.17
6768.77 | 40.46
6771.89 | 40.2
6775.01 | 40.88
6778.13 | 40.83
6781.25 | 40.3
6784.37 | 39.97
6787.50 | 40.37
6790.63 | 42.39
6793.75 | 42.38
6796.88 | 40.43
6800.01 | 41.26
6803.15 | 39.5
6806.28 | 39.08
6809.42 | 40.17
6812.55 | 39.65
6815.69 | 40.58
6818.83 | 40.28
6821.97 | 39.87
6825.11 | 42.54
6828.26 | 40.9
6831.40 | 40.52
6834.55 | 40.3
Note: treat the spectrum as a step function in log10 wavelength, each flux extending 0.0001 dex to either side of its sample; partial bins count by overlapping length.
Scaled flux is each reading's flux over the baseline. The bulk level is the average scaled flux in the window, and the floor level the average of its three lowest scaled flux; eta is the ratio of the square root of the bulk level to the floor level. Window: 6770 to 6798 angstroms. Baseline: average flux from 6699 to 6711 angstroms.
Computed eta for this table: 1.02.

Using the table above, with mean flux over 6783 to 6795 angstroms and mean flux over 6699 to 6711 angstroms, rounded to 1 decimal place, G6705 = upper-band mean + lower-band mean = 82.7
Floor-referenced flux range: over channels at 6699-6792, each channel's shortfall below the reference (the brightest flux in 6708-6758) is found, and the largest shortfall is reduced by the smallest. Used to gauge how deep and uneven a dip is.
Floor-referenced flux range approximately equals 4.9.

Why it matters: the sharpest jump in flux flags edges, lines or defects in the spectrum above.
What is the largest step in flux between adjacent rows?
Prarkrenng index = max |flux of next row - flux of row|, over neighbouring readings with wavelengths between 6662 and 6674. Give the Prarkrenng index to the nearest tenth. 2.3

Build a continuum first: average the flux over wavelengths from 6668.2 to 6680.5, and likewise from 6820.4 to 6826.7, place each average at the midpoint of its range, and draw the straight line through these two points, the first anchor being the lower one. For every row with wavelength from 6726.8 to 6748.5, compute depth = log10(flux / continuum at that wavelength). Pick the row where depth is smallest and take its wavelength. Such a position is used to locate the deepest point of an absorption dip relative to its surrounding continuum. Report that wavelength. 6740.78 angstroms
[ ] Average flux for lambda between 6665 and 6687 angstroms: 41.8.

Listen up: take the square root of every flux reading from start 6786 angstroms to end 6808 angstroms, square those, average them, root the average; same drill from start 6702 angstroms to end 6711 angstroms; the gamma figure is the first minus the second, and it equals -0.056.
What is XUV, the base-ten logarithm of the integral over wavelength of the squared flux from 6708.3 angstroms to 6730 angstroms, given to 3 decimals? 4.572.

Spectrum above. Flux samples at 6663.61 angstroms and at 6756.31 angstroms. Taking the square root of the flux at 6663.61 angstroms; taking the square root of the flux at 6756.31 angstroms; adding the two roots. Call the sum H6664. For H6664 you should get 12.8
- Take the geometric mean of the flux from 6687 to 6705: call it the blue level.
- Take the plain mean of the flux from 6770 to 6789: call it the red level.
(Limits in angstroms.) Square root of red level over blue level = 0.99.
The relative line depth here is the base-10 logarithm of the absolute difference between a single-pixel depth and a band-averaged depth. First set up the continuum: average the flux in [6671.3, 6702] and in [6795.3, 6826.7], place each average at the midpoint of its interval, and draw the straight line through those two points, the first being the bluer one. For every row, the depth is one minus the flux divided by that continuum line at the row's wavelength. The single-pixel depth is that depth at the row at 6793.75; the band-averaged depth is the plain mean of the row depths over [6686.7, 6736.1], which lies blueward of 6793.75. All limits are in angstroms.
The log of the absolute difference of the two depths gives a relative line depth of -1.39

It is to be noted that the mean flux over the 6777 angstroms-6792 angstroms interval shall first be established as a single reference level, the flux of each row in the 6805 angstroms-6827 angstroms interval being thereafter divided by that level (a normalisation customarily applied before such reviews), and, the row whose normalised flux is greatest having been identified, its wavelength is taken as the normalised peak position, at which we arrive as 6825.11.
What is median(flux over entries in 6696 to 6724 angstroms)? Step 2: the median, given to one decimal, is 41.2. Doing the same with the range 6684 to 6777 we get 41.2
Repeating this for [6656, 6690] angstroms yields 41.7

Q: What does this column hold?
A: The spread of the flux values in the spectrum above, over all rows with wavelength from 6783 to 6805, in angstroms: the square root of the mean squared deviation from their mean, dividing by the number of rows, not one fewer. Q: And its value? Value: 1.1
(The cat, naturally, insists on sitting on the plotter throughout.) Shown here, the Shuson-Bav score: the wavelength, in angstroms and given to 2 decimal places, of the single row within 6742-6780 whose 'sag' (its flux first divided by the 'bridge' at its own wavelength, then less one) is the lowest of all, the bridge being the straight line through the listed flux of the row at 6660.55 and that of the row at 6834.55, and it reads 6750.09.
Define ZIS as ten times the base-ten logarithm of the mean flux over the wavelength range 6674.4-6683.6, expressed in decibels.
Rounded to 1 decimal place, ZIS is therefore 16.2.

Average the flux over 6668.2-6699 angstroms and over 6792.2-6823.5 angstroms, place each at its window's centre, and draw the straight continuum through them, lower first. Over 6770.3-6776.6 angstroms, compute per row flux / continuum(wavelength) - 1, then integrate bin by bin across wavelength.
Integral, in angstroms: -0.01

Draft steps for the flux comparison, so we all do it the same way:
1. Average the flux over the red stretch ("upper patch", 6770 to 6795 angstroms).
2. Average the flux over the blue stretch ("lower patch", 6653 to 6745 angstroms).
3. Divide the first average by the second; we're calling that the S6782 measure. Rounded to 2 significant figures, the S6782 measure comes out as 0.99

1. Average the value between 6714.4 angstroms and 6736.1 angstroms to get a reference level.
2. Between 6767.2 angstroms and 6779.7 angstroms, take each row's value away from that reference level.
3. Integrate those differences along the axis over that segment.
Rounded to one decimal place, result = 8.3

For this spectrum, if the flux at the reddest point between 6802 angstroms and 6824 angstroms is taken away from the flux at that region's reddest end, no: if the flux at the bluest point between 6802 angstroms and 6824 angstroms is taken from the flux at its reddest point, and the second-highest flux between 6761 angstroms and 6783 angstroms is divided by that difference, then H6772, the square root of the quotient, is 11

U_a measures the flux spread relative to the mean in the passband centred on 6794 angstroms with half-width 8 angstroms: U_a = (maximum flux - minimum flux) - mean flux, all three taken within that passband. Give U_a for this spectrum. -39.3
